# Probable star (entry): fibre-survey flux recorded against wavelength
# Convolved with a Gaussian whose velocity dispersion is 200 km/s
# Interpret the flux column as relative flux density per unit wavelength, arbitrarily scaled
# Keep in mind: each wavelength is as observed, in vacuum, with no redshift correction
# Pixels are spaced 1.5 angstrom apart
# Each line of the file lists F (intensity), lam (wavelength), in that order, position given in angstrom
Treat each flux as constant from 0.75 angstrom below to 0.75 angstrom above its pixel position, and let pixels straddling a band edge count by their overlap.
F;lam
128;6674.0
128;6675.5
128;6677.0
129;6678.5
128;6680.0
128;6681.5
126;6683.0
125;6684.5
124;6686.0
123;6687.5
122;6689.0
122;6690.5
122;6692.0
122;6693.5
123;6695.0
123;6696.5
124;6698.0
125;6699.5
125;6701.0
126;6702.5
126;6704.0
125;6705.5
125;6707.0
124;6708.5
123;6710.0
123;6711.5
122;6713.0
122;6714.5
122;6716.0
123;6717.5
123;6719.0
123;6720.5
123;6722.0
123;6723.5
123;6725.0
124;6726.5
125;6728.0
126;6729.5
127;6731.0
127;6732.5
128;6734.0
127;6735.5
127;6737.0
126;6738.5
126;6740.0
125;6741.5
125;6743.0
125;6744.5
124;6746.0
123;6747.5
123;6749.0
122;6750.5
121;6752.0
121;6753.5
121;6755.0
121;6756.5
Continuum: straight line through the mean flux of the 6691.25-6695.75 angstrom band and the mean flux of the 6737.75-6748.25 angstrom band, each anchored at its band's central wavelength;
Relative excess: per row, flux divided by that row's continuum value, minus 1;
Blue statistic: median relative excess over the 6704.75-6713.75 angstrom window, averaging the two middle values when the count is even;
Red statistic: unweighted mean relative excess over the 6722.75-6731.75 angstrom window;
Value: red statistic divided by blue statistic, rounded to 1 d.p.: 1.7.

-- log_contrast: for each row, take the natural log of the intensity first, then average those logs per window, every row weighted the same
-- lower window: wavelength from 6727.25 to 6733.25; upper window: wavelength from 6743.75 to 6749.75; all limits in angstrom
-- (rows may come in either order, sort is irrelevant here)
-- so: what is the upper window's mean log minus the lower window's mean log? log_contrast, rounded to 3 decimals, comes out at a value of -0.020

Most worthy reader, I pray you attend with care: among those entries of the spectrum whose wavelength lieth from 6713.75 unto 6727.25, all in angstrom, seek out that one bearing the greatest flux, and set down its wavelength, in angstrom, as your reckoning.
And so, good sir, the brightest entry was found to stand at 6726.5 angstrom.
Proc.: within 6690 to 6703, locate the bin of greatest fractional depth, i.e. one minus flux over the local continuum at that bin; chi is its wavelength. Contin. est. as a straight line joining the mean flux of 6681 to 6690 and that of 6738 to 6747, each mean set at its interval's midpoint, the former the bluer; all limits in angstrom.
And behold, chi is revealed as 6693.5 angstrom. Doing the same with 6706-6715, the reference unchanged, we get 6714.5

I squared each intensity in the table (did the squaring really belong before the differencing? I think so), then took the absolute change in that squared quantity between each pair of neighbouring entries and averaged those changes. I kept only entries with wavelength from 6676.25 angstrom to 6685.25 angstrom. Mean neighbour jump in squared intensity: 255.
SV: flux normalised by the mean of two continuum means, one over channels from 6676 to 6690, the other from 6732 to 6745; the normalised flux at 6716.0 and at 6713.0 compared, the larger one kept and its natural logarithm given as -0.033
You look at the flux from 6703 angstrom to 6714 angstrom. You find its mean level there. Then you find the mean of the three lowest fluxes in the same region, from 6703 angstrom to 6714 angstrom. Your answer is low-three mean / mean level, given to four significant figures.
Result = 0.9892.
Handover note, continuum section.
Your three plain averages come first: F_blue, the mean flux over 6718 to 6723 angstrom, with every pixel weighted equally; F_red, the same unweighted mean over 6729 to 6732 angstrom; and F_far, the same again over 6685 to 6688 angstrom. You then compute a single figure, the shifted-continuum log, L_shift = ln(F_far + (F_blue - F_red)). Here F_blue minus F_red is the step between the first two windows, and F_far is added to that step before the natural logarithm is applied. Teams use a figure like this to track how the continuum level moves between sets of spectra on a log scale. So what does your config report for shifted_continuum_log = 4.79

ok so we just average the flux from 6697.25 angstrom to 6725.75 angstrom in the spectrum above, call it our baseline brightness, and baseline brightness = 124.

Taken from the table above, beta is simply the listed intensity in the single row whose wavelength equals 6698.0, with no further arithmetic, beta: 124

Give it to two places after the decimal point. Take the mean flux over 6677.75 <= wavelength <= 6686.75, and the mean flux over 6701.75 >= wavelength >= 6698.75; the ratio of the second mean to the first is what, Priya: 0.99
